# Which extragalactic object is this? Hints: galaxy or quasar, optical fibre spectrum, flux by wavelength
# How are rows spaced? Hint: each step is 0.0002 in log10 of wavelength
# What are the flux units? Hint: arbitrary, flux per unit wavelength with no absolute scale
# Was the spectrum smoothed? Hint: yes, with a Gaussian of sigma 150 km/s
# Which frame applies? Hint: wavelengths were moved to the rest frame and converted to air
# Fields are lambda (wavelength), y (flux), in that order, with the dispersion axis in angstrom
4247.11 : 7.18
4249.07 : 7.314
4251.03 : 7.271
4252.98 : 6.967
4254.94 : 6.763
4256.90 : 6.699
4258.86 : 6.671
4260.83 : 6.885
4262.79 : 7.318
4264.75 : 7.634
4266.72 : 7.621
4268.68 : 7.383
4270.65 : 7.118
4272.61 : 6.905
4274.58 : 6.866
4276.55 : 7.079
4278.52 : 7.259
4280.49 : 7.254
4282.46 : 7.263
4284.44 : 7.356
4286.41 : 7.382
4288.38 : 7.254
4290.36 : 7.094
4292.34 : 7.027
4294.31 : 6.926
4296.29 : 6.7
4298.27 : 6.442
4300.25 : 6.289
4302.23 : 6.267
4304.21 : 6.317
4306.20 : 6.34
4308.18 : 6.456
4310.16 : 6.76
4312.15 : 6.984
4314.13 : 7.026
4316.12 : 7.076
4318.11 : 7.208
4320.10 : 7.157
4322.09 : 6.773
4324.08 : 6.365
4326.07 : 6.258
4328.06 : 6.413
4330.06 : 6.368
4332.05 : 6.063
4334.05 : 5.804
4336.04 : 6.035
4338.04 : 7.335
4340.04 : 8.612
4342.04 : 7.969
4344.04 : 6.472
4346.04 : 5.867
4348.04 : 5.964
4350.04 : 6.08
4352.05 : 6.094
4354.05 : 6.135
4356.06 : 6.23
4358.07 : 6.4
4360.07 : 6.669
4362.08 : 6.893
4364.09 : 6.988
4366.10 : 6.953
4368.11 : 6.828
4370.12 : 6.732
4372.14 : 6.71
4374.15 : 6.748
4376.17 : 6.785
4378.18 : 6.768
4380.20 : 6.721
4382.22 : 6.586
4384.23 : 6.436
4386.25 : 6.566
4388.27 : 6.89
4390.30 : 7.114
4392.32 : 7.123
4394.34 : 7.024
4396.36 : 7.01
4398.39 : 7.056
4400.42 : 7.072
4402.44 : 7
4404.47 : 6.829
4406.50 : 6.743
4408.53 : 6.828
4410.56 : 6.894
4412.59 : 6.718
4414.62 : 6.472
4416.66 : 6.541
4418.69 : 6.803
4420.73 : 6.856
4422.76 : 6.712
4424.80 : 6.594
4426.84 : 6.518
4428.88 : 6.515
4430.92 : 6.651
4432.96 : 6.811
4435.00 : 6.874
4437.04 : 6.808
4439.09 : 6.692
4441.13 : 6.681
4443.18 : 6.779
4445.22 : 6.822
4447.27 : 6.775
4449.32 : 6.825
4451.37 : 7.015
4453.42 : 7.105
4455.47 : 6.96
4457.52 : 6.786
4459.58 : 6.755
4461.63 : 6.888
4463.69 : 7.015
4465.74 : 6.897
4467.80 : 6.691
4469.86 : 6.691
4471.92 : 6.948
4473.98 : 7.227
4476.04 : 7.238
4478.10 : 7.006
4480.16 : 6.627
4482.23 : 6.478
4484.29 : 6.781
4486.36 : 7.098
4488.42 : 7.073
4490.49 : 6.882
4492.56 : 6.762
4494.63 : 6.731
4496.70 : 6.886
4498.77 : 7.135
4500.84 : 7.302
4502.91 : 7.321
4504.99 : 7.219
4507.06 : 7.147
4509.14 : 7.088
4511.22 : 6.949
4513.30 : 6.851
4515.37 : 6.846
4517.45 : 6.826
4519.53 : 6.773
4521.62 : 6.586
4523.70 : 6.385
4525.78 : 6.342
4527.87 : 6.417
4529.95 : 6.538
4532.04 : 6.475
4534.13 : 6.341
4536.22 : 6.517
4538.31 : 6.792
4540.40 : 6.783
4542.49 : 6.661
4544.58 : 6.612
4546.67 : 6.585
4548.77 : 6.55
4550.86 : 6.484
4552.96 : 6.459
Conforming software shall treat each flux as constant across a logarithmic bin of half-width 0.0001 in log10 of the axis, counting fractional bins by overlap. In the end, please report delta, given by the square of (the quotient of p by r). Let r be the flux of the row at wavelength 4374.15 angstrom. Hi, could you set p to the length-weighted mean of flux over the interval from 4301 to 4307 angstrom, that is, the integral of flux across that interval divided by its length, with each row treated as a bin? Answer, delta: 0.87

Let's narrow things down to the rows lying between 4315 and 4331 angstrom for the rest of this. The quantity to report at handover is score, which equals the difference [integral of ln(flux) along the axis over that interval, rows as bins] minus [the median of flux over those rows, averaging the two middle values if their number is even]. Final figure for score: 24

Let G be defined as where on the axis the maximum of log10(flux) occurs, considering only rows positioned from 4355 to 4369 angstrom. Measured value 4364.09 angstrom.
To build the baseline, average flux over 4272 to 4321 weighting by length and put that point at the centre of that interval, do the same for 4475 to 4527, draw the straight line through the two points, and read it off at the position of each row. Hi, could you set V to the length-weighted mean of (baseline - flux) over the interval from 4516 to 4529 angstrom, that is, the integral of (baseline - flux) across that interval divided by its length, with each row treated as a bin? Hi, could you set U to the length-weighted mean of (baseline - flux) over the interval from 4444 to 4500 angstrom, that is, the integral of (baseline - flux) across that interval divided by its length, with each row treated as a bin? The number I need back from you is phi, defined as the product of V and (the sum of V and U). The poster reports 0.107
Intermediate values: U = 0.00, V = 0.33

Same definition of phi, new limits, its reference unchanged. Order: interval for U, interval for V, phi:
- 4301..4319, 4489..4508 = -0.007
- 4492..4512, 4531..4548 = 0.036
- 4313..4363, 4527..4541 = 0.218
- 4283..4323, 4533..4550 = 0.098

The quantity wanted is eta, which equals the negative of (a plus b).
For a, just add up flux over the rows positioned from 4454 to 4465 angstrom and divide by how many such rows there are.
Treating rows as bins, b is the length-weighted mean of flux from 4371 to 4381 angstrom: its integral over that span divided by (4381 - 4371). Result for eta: -13.6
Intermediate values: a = 6.88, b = 6.7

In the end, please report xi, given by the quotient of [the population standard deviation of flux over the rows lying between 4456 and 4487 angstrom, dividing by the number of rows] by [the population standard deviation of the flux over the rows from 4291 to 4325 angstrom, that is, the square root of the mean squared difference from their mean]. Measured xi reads 0.6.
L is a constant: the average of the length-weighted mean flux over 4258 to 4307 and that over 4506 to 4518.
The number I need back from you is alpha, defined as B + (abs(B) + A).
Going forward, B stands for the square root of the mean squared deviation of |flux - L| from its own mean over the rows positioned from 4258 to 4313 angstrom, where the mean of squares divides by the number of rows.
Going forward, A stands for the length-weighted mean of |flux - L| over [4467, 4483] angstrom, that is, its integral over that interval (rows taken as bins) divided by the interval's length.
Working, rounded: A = 0.24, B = 0.22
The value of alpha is 0.68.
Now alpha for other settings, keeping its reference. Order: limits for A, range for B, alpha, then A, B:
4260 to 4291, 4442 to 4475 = 0.47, 0.29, 0.09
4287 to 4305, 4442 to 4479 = 0.55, 0.37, 0.09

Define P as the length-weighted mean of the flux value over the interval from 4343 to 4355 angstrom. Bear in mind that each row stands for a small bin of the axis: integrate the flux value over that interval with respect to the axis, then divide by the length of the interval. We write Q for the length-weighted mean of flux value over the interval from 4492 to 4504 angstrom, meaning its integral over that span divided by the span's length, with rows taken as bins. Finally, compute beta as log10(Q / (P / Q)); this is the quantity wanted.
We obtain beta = 0.91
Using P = 6.11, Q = 7.0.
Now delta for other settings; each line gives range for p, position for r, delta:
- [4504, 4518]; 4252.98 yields 1.01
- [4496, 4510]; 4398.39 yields 1.03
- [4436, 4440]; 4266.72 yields 0.78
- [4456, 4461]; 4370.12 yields 1.02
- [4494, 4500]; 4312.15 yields 0.99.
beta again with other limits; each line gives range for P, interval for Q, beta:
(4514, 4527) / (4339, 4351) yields 0.85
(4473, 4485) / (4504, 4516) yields 0.85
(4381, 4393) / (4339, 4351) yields 0.84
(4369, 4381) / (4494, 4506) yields 0.88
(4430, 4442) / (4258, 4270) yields 0.89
